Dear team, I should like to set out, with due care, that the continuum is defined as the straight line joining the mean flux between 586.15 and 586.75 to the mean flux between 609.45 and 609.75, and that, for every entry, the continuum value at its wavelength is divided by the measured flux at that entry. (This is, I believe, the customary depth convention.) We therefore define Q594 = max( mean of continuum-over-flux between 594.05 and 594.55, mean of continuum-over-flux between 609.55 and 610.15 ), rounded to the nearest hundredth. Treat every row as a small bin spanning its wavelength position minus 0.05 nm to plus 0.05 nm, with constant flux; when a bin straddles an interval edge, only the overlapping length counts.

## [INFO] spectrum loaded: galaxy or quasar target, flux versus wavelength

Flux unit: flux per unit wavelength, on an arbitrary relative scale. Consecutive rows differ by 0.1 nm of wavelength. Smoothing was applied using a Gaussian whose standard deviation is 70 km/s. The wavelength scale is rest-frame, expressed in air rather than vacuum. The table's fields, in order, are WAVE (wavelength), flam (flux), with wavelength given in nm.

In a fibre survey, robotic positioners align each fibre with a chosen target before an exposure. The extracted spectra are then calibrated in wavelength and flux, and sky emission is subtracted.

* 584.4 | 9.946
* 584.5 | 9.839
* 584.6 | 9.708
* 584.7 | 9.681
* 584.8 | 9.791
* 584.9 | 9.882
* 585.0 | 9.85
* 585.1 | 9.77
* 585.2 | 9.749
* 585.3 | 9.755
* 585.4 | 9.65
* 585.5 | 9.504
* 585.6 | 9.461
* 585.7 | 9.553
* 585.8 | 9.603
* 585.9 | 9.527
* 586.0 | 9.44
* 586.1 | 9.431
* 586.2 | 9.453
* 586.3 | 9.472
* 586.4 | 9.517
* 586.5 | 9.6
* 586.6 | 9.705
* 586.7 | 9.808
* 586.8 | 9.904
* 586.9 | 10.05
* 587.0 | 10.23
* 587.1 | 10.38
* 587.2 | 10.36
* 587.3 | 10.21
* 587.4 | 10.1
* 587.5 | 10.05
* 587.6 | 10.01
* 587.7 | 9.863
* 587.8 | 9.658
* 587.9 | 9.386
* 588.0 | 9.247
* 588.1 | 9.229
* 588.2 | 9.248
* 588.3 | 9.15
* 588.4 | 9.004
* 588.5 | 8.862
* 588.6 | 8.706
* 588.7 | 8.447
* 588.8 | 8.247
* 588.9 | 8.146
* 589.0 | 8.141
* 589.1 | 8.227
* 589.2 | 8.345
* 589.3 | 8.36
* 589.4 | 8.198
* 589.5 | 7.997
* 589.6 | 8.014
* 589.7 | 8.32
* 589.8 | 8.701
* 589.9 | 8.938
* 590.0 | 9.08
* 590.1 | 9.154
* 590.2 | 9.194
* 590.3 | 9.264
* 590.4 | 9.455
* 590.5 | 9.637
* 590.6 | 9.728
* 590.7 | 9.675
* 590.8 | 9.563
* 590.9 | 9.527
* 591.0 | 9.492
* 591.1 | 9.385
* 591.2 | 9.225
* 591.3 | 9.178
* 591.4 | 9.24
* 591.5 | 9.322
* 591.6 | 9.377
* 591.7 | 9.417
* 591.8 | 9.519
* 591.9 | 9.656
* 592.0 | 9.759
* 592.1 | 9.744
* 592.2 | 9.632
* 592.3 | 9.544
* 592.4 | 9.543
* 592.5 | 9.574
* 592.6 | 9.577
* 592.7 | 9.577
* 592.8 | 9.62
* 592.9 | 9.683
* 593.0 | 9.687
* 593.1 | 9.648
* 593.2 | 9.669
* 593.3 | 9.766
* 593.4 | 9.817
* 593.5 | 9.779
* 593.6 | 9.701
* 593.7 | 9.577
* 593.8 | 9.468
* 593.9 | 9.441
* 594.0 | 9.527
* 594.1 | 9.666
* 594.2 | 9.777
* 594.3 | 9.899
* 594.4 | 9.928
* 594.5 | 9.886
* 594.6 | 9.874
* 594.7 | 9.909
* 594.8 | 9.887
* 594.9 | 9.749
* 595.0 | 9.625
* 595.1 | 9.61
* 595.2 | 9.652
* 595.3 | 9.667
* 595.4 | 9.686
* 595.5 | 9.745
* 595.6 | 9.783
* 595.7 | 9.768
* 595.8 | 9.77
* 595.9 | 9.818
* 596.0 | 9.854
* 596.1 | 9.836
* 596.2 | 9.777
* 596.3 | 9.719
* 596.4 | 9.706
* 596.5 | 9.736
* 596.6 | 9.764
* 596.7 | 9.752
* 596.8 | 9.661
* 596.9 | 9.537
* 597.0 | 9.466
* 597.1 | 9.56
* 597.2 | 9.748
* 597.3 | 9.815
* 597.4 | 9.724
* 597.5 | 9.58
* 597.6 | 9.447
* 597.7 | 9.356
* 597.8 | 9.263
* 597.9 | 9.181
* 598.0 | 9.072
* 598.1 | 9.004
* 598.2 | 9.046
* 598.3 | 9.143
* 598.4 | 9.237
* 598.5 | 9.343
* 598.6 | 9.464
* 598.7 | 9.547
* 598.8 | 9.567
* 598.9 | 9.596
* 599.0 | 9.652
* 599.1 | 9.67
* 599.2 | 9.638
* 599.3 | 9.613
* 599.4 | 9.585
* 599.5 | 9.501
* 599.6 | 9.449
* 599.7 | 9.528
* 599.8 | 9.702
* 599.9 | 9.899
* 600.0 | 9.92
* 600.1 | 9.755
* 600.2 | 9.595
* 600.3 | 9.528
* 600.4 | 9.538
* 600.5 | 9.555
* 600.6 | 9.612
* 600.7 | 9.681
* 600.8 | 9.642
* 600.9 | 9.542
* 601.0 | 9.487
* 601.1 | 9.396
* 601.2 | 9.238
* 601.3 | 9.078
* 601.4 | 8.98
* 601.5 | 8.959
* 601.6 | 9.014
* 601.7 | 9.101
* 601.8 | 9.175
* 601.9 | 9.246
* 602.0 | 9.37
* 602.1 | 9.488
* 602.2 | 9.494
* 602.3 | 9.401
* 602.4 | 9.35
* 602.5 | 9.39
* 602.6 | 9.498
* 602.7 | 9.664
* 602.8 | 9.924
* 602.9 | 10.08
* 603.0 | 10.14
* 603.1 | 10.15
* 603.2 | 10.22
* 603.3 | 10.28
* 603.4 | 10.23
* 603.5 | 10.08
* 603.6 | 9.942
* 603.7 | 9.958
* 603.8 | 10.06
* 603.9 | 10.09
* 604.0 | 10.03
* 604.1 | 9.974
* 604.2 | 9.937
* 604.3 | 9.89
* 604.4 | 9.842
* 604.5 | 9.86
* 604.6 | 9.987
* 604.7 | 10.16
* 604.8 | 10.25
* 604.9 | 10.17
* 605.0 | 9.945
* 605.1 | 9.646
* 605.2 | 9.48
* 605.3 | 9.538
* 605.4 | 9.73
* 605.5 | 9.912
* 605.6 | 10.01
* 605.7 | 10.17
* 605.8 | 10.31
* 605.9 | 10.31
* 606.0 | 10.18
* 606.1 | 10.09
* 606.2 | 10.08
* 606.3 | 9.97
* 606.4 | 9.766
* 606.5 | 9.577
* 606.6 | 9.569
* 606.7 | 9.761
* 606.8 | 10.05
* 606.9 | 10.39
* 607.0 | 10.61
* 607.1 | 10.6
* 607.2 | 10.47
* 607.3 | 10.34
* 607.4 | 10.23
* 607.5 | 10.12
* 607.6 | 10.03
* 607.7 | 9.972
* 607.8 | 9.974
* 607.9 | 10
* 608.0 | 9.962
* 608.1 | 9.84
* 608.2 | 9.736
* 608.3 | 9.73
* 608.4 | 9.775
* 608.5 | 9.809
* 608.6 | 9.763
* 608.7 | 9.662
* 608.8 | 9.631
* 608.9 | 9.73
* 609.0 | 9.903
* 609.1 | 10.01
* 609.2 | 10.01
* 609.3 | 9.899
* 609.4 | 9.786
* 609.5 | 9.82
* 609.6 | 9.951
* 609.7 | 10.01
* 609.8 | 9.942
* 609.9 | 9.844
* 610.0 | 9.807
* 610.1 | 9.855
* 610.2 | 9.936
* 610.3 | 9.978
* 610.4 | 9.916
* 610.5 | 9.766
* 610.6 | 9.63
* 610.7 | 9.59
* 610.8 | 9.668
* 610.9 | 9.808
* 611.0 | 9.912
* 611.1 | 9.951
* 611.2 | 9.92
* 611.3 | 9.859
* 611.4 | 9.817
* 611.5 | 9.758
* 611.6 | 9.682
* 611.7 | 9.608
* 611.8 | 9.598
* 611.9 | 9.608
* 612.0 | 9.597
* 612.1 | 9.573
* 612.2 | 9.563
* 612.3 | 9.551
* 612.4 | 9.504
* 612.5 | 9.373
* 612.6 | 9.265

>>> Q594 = 1.00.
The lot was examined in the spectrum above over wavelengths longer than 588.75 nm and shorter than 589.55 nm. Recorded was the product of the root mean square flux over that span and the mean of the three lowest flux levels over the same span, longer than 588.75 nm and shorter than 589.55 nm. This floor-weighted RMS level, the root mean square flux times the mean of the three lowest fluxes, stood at 66.4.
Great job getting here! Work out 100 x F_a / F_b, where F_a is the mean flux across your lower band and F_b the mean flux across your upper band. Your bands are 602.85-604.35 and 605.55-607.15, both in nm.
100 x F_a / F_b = 99.8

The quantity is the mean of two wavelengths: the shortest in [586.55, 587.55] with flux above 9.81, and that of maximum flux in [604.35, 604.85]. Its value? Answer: 595.80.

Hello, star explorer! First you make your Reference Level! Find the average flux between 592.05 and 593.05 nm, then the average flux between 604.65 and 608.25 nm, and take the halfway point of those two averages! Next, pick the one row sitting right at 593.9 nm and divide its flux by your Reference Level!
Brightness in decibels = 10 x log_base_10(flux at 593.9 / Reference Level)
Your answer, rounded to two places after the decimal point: -0.17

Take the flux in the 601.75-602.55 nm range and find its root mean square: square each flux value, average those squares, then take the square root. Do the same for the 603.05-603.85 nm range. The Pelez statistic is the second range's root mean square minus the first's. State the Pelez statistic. 0.75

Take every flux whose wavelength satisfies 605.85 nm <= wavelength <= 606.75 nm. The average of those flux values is 9.9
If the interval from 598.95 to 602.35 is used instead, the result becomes 9.5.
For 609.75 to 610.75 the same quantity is 9.8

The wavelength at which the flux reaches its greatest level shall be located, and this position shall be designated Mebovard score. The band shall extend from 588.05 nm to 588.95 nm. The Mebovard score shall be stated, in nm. 588.2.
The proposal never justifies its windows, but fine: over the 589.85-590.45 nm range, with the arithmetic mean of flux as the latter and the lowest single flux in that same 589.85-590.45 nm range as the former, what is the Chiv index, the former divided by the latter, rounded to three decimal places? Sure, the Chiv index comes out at 0.974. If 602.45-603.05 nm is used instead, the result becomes 0.960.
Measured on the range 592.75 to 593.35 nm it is 0.994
